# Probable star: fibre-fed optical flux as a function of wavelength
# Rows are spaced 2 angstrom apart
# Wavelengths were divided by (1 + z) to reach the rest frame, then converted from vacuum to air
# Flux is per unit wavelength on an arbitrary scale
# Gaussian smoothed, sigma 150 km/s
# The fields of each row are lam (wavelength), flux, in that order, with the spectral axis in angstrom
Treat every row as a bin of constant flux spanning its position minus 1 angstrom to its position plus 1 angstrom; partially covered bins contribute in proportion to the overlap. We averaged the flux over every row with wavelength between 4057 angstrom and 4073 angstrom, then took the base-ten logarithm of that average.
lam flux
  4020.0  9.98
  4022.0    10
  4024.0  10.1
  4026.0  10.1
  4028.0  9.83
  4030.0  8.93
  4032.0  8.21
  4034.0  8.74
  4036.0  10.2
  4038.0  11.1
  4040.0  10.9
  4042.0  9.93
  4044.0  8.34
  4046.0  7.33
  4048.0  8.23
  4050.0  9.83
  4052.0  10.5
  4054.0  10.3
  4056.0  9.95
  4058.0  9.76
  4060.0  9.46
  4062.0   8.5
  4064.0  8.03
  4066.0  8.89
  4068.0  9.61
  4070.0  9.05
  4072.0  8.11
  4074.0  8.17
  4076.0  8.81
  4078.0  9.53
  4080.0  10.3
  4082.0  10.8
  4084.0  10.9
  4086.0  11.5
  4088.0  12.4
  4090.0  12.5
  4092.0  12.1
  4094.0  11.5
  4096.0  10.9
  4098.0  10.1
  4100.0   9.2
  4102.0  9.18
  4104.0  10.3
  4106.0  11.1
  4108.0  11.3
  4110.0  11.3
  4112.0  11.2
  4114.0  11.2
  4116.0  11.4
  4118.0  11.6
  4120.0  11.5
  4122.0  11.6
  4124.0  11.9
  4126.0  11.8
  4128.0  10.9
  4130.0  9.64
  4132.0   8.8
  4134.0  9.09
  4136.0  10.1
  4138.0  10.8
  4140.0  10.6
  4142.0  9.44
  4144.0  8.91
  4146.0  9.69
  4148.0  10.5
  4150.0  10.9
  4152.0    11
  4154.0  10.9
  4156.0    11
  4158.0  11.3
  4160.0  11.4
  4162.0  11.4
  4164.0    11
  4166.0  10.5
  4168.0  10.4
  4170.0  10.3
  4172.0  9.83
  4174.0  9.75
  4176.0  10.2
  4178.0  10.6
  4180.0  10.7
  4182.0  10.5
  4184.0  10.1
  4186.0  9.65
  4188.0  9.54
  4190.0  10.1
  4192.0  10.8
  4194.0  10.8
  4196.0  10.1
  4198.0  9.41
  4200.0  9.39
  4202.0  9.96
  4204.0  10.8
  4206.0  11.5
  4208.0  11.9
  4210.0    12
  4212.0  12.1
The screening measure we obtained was 0.951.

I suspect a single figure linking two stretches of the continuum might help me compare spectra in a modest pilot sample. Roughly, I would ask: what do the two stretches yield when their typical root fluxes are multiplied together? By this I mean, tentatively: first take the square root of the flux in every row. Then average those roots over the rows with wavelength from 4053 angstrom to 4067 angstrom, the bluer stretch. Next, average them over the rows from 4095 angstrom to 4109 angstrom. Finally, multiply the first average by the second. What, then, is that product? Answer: 9.8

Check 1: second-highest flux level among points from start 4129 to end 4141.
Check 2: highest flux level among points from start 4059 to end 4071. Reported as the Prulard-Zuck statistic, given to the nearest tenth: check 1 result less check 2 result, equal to 1.0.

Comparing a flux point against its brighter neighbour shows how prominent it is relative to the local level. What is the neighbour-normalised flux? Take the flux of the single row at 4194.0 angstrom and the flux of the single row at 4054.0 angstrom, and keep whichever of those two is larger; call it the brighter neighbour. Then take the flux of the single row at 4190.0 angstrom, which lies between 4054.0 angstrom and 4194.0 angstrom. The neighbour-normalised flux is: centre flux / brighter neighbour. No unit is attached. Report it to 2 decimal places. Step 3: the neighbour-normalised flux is 0.94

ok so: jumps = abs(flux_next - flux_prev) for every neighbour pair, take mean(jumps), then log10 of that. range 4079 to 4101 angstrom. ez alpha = -0.26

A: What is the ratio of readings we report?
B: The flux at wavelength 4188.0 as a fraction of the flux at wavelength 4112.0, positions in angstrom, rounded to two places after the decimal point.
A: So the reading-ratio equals 0.85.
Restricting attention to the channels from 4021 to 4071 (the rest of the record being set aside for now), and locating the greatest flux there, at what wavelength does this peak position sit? 4038.0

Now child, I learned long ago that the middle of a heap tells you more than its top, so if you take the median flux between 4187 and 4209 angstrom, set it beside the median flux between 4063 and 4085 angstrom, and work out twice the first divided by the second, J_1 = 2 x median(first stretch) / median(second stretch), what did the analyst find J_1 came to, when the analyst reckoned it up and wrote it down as 2.2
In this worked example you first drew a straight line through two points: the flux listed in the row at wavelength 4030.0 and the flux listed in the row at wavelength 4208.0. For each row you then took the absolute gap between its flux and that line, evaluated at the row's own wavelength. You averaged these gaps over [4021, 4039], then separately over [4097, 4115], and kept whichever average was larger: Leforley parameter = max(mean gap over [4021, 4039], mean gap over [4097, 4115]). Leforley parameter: 0.98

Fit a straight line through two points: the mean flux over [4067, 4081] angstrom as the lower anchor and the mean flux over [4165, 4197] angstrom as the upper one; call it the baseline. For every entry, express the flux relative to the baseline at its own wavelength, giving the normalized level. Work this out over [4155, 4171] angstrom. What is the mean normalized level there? 1.09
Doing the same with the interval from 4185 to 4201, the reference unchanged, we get 0.96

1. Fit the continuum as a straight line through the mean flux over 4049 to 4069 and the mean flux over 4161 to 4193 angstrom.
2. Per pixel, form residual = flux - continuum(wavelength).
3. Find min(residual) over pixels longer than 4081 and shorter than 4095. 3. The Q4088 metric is 1.2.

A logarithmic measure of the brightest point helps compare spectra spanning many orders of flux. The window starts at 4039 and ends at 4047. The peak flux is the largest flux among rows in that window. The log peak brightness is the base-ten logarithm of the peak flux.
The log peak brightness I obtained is 1.04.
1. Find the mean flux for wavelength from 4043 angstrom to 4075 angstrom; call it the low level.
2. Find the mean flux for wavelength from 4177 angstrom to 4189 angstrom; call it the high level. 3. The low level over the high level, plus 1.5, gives 2.38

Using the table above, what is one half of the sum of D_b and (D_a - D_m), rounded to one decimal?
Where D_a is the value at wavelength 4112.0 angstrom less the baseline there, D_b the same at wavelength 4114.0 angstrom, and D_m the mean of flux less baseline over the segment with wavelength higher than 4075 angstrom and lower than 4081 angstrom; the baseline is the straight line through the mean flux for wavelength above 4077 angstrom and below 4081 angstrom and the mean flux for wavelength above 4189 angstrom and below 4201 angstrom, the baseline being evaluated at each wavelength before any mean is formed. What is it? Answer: 1.4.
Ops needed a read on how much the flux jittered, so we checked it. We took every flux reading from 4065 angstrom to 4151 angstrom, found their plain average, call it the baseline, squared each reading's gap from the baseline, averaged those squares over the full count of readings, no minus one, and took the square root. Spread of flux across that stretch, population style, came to 1.2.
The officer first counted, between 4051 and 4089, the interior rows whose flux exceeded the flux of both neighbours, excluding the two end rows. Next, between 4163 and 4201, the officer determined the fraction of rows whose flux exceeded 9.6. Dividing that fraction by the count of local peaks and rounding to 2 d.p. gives 0.84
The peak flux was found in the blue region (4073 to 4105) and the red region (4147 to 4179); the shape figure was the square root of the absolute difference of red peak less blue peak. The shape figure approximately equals 1.0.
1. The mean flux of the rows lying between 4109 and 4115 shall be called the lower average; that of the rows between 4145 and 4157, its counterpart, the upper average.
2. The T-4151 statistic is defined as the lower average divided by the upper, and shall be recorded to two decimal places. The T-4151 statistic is 1.05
